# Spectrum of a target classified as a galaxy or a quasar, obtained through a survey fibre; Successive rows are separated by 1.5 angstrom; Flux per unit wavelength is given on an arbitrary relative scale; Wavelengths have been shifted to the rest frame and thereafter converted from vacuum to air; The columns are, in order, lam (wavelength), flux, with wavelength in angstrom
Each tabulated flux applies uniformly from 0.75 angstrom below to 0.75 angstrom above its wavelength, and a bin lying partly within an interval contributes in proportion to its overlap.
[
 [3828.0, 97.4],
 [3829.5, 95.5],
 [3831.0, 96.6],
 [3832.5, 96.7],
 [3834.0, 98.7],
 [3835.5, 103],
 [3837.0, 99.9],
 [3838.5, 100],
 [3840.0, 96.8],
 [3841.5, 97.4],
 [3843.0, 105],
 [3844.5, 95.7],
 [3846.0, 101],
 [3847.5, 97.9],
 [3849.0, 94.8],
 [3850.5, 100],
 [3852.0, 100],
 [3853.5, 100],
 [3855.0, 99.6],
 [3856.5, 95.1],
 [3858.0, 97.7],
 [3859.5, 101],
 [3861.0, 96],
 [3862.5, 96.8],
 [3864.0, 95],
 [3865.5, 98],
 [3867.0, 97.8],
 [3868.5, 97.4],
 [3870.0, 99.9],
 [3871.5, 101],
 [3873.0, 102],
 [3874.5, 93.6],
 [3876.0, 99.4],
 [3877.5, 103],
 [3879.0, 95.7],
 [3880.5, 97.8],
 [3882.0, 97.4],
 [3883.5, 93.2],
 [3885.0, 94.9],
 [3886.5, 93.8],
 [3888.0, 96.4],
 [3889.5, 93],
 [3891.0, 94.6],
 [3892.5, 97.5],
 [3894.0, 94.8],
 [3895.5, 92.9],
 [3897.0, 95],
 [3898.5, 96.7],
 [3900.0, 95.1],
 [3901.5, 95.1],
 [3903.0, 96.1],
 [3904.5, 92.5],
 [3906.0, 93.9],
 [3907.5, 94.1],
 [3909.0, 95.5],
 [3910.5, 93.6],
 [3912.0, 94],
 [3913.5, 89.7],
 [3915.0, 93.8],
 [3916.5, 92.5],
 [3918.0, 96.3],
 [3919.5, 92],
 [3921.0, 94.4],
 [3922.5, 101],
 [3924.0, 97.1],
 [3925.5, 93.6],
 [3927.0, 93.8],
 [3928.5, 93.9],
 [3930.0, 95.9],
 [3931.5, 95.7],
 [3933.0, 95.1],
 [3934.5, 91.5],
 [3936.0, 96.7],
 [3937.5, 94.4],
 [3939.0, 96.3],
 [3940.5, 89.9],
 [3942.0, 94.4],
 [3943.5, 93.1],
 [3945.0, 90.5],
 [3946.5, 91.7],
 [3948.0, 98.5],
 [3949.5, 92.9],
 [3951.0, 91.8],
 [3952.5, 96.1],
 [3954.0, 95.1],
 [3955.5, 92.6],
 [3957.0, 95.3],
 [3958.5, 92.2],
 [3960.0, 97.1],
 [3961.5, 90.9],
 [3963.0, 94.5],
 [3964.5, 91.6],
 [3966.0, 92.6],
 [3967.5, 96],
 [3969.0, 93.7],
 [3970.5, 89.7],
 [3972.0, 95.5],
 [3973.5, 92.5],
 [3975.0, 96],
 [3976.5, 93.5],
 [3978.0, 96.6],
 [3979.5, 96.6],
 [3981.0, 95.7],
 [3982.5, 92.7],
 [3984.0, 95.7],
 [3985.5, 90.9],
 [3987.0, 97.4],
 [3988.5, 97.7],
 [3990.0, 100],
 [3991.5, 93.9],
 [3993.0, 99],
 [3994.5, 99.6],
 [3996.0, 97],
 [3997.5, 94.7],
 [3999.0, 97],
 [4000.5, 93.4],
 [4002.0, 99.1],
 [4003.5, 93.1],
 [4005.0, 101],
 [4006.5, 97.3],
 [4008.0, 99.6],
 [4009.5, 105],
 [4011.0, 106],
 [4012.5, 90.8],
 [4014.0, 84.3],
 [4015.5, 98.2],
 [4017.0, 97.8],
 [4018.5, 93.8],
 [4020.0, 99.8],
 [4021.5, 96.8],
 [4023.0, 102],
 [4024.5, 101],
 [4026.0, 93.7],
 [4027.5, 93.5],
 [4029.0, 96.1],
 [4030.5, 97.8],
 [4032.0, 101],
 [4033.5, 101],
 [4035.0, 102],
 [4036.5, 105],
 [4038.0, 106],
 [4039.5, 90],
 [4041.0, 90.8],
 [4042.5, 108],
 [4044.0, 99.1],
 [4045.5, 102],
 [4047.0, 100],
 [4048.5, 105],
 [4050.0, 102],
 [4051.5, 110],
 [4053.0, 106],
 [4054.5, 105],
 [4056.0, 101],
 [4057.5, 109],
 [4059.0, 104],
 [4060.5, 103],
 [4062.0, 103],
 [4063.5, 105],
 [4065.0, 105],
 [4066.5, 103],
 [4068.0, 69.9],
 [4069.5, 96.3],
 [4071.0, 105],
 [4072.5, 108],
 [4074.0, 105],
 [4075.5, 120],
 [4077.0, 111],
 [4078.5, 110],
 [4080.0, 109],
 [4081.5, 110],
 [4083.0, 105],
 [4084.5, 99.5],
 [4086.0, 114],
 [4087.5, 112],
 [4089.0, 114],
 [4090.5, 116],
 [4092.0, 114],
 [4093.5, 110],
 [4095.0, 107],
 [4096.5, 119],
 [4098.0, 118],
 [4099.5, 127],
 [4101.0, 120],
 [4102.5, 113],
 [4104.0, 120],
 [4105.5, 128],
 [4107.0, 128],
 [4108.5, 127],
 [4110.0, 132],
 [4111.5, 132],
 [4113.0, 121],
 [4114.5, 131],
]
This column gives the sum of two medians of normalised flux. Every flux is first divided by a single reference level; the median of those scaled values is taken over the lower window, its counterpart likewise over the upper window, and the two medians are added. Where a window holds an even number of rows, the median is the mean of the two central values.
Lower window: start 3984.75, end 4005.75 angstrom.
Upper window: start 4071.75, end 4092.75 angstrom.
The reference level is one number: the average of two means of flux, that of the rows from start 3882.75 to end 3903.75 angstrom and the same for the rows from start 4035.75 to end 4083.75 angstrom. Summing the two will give 2.09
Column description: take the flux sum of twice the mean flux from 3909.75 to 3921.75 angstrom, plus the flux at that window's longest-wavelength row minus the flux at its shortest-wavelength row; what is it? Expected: 187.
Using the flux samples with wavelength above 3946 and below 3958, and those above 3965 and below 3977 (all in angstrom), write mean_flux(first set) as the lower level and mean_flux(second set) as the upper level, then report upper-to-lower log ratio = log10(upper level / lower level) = -0.003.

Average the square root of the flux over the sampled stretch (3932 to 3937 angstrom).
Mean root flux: 9.7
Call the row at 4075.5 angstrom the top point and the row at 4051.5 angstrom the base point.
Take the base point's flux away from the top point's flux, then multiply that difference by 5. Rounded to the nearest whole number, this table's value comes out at 50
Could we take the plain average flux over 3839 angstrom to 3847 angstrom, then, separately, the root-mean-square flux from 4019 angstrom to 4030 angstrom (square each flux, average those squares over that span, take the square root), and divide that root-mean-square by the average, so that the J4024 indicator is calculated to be 0.98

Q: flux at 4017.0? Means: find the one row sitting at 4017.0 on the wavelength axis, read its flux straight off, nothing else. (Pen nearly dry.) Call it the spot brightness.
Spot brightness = 97.8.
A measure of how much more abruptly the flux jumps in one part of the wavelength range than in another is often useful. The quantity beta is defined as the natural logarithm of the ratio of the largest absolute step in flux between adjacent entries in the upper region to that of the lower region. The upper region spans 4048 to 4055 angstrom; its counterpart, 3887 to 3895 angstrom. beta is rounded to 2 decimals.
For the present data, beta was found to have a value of 0.86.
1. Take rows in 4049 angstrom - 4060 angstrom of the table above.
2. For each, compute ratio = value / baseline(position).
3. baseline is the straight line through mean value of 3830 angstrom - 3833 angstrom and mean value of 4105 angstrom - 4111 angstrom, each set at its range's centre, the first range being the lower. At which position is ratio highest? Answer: 4051.5 angstrom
